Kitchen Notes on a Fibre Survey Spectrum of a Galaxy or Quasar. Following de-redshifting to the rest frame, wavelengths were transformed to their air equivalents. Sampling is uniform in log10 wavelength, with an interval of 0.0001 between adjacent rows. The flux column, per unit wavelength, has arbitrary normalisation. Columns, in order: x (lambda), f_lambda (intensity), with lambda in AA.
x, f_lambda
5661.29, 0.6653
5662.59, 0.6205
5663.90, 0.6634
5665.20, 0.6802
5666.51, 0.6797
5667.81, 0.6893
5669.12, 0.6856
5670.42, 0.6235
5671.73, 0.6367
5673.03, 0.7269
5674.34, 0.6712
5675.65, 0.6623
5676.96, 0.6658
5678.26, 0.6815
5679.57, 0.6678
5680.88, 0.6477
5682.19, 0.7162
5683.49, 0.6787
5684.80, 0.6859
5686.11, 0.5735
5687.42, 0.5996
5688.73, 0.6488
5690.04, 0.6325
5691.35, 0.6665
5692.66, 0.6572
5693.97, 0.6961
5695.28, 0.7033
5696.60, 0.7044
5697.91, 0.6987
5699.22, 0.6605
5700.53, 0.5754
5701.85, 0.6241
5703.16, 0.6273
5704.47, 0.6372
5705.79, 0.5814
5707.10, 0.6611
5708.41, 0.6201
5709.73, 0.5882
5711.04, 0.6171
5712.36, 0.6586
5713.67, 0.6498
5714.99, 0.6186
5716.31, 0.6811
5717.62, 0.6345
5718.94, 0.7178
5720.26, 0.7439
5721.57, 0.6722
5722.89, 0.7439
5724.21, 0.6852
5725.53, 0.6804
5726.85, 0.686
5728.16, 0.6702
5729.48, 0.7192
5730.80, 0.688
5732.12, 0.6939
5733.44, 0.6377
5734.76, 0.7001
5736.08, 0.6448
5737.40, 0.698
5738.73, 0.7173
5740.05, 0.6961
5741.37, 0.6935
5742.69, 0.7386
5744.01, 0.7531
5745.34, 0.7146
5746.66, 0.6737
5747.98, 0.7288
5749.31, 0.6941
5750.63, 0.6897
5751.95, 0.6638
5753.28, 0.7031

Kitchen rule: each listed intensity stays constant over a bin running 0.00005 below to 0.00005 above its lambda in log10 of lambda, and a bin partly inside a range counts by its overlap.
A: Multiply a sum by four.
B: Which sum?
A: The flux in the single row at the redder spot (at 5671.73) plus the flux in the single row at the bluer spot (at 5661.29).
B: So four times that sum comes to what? 5.2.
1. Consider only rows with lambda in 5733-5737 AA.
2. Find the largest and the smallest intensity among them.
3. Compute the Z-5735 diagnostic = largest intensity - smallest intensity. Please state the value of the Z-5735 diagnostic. 0.062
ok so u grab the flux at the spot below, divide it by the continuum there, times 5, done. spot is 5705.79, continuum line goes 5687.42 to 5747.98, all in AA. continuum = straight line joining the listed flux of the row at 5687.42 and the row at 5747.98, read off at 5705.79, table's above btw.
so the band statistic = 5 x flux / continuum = 4.55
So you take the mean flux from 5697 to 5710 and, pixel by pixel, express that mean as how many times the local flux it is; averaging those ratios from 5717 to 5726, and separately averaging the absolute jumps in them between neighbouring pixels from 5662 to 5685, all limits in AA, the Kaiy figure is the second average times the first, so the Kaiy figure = 0.035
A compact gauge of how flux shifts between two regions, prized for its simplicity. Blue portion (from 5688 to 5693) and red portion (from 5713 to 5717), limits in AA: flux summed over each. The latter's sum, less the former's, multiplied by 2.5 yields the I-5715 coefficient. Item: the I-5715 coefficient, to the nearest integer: -2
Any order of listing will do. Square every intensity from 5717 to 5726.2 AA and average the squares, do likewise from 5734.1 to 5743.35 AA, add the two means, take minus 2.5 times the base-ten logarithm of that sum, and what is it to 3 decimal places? 0.027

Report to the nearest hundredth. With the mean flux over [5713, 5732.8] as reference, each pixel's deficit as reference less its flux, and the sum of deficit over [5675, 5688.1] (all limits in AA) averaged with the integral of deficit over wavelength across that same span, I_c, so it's 0.32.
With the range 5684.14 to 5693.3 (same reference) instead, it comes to 0.39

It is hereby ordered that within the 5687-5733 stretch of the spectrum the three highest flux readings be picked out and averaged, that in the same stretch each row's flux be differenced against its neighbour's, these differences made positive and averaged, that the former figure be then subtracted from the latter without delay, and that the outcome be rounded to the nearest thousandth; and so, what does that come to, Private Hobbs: -0.700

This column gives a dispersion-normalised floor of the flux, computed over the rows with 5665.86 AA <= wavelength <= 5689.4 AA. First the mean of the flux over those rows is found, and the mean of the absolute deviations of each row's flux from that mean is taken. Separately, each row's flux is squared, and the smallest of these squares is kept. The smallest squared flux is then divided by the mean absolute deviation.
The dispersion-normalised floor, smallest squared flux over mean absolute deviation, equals 12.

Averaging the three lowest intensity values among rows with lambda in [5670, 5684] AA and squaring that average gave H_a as 0.404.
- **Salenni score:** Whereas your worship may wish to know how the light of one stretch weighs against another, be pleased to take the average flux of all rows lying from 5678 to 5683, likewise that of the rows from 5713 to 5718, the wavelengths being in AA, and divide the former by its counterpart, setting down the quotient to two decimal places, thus 1.05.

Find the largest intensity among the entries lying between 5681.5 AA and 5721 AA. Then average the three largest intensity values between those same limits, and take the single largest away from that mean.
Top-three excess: -0.018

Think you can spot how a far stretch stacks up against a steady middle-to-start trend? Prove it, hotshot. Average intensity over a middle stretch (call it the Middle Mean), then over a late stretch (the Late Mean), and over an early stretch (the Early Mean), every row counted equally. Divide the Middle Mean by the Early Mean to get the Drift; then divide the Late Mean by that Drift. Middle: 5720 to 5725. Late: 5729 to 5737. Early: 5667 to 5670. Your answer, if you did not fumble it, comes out 0.66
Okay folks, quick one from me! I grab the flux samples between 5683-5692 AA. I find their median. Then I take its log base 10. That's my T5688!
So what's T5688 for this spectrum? -0.19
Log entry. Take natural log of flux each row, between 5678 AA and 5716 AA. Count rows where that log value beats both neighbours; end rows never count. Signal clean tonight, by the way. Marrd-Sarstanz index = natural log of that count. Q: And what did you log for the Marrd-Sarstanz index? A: 2.1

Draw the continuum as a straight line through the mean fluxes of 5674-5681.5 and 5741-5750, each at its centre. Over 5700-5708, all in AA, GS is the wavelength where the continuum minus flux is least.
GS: 5707.10 AA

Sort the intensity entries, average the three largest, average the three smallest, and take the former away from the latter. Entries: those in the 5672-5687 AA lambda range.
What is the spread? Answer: -0.082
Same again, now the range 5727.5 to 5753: -0.091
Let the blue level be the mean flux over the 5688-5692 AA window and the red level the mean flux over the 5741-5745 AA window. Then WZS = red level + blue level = 1.38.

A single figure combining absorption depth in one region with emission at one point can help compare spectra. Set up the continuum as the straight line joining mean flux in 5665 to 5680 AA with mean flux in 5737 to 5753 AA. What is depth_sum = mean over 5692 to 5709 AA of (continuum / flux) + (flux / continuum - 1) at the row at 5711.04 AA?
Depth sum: 0.95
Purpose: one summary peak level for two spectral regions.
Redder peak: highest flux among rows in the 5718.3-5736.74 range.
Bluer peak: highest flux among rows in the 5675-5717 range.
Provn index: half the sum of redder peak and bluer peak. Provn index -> 0.730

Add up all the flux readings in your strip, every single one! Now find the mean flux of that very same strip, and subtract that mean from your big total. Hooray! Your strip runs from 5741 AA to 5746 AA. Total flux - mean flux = 2.17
